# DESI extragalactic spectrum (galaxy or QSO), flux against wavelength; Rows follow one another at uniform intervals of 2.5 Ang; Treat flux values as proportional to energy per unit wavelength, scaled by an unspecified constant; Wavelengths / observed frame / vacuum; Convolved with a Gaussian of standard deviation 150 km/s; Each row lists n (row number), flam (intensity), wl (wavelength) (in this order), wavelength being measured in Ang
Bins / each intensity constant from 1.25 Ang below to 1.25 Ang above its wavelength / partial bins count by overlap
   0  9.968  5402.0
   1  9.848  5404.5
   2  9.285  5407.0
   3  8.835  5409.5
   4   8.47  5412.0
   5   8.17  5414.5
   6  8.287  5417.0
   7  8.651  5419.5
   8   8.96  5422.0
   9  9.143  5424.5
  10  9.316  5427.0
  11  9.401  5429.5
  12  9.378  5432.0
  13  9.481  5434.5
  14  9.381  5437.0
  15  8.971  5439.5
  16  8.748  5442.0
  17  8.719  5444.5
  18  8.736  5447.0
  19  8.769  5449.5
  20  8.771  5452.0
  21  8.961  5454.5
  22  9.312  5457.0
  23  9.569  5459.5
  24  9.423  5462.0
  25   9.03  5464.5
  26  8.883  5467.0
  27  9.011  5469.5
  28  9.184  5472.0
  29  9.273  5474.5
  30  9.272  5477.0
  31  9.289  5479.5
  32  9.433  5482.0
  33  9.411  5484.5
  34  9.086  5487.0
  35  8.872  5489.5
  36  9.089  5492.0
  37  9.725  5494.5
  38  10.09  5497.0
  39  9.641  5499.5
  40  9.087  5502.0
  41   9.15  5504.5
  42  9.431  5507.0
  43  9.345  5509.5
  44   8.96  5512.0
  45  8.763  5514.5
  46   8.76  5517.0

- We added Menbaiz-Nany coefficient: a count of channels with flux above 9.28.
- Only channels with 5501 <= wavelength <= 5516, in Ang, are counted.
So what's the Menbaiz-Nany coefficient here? 2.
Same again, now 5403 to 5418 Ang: 2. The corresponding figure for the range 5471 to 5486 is 3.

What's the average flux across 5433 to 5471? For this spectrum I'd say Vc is 9.05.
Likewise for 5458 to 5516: 9.26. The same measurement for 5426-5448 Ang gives 9.13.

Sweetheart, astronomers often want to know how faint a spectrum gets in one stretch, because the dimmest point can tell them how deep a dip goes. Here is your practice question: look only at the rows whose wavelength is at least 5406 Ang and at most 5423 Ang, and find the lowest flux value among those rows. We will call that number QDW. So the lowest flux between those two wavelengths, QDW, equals 8.17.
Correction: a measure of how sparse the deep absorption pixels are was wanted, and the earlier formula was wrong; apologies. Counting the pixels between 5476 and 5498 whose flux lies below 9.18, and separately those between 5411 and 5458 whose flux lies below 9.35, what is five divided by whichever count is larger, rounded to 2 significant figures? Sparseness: 0.33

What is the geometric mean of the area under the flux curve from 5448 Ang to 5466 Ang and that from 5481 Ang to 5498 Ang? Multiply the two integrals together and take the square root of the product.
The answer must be 162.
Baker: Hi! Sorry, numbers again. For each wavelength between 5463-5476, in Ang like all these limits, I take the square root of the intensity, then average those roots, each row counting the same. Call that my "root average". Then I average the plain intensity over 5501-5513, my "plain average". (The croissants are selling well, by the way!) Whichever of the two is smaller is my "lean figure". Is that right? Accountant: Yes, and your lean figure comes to 3.01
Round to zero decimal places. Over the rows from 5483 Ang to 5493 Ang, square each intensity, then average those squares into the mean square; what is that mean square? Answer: 83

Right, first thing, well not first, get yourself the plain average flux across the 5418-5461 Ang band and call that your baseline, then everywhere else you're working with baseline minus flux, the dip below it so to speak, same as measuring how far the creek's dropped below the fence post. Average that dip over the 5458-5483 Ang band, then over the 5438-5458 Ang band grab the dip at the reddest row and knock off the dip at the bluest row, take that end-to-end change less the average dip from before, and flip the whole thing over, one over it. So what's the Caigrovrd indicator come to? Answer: -5.6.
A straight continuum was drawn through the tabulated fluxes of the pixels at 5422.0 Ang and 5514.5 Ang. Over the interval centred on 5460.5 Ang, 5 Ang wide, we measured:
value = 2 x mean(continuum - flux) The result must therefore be -1.2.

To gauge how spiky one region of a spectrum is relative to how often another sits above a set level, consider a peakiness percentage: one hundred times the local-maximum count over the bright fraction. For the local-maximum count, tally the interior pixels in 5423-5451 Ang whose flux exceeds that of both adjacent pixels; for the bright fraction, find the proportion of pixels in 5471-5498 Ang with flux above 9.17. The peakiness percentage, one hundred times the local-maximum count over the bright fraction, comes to 275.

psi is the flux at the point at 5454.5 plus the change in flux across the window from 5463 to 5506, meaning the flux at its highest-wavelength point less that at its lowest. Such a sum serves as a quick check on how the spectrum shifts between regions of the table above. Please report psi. 9.1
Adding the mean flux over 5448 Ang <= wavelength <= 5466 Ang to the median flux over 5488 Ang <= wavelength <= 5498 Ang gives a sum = 18.5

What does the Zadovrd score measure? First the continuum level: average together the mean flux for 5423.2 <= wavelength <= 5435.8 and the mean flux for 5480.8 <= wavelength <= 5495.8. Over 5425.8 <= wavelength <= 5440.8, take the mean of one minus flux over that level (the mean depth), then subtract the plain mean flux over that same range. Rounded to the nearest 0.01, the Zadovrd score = -9.32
